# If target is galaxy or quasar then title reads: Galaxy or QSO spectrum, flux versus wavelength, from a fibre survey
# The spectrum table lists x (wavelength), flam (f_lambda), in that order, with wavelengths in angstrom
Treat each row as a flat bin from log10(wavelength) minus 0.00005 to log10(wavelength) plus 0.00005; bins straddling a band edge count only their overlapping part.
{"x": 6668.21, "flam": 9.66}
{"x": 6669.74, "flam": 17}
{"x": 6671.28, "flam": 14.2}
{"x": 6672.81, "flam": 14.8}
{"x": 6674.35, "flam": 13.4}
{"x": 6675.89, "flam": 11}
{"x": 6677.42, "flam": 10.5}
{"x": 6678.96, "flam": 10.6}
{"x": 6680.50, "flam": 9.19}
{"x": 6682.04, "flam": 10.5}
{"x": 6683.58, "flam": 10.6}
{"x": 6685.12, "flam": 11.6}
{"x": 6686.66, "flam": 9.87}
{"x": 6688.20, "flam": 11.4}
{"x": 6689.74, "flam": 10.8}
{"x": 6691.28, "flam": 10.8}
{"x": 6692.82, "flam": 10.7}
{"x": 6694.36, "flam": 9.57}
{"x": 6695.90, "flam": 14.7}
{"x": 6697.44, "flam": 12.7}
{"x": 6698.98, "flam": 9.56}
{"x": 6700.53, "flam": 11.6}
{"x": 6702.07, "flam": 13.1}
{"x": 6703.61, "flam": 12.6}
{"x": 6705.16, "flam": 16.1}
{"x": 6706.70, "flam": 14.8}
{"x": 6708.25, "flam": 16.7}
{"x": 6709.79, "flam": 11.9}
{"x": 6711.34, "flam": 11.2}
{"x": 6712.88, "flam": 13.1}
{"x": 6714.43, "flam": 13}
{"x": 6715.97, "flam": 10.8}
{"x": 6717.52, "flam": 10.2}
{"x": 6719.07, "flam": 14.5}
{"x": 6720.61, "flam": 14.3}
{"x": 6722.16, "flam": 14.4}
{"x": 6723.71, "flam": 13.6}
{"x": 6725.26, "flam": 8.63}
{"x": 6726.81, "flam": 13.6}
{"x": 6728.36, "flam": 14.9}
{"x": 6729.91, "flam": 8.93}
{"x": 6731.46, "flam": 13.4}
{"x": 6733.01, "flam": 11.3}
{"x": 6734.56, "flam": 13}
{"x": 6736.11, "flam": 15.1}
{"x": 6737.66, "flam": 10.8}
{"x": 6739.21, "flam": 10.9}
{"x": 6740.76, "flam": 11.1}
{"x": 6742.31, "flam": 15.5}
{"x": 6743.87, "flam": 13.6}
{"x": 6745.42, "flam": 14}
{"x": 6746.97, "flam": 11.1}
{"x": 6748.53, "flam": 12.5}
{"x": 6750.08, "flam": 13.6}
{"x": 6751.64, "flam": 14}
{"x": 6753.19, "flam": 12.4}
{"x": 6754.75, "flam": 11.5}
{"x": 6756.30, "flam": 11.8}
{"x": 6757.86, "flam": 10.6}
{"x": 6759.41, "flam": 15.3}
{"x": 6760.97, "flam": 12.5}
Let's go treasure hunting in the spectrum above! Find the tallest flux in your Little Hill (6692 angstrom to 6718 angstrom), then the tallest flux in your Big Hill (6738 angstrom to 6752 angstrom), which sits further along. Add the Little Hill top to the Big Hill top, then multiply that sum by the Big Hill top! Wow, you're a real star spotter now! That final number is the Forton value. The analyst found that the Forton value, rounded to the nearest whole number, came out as 499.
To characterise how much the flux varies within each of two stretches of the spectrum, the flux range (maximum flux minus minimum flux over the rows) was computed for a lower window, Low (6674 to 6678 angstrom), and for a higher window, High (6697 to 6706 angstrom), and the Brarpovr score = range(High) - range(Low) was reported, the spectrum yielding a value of 3.6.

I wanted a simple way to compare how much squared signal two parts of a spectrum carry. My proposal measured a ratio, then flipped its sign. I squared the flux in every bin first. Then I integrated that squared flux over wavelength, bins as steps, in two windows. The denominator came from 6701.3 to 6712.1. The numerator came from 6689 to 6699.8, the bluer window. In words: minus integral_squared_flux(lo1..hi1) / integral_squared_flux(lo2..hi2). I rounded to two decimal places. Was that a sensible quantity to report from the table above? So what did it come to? -0.67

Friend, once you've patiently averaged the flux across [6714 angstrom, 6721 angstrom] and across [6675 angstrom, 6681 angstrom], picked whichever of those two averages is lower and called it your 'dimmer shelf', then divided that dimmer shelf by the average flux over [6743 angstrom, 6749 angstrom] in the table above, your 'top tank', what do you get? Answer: 0.81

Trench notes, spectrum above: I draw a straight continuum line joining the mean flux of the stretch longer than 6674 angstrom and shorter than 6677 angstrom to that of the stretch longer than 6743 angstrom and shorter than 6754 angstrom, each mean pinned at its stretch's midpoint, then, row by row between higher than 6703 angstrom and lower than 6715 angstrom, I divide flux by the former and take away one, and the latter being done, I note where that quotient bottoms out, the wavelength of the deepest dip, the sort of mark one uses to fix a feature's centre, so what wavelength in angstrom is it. 6711.34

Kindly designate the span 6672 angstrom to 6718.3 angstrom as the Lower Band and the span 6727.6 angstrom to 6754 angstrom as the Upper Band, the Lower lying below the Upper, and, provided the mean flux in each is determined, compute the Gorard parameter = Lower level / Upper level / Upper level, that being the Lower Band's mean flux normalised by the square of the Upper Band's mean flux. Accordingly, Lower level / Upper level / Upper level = 0.074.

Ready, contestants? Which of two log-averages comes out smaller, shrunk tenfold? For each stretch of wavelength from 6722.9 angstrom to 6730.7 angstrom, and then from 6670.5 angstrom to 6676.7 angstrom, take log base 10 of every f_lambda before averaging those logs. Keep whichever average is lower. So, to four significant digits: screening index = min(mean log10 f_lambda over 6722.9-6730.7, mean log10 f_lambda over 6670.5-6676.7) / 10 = 0.1065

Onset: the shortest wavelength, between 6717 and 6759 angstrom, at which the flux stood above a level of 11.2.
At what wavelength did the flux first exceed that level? 6719.07 angstrom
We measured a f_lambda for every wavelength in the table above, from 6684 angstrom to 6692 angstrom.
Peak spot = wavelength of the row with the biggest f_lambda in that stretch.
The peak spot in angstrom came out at 6685.12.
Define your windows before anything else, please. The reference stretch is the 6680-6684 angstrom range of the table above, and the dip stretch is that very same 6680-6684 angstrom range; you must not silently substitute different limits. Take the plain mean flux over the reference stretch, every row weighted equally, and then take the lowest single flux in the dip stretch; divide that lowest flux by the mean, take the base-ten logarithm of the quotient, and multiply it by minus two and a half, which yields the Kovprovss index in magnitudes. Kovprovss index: 0.10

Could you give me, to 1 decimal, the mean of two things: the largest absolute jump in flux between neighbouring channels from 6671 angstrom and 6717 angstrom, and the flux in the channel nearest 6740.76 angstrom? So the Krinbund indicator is 8.1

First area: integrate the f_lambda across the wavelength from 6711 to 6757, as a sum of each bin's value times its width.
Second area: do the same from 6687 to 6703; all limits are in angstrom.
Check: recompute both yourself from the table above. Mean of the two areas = 381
